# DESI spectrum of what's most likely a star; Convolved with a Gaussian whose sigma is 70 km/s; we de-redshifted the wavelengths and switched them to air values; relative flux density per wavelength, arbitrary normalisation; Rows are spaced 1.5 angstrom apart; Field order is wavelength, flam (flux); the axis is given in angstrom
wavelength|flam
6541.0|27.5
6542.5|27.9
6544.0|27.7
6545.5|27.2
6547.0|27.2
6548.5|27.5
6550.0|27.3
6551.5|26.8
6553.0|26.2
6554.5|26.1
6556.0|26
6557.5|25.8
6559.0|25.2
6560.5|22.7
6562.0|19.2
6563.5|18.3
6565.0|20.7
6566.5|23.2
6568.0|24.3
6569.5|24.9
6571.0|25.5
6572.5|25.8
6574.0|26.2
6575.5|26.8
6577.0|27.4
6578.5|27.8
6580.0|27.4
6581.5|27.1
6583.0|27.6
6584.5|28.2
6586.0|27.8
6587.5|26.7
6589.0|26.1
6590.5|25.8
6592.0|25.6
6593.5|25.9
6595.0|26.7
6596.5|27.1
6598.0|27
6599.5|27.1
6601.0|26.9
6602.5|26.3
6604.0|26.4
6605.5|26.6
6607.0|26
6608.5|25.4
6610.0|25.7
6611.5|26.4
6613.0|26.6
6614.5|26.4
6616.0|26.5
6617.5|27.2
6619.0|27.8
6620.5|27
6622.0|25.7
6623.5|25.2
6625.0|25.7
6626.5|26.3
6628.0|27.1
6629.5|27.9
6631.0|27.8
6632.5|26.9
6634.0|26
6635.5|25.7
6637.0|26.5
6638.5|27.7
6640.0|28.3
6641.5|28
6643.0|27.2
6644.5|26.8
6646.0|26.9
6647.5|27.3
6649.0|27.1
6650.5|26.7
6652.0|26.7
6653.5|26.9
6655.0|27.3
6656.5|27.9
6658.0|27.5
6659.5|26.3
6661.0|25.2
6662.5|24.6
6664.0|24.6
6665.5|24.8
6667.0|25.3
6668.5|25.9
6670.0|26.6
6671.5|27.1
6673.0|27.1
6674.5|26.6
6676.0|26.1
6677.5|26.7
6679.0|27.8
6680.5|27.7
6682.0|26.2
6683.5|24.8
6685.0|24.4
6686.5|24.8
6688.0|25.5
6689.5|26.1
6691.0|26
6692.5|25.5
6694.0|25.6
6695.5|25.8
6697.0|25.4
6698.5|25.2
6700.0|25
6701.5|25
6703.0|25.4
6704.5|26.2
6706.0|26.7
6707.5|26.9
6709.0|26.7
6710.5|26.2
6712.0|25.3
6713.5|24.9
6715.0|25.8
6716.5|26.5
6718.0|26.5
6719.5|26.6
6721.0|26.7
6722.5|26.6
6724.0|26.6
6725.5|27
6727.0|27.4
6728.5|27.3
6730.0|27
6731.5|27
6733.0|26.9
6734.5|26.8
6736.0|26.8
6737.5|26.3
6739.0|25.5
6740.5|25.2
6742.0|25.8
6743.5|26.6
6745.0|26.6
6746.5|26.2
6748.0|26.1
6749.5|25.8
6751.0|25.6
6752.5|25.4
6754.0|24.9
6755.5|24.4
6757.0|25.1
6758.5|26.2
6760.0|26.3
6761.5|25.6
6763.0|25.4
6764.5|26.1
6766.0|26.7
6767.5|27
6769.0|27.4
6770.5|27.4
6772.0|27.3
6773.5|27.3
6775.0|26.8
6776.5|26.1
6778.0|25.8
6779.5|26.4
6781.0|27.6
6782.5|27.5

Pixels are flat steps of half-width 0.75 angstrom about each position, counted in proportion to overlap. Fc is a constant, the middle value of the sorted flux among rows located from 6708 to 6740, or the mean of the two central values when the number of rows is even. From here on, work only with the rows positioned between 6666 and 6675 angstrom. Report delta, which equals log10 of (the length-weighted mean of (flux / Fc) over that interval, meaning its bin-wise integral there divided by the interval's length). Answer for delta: -0.004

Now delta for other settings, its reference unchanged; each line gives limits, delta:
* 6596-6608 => 0.001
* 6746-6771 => -0.011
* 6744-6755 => -0.013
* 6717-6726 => 0.001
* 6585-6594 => -0.004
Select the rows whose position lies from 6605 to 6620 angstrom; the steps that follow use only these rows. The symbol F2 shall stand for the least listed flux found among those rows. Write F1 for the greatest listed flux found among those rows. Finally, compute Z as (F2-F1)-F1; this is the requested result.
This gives -30.2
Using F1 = 27.8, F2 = 25.4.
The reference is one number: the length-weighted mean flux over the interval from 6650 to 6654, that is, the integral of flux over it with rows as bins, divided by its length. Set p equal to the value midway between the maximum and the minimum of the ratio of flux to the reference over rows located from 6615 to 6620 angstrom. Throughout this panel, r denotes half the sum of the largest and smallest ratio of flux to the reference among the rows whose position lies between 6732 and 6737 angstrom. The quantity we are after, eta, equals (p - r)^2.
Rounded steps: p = 1.01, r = 1.00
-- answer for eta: 0.0001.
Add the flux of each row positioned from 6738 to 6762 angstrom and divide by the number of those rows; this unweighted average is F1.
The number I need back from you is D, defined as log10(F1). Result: 1.41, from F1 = 25.7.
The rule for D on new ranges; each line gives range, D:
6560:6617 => 1.41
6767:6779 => 1.43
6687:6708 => 1.41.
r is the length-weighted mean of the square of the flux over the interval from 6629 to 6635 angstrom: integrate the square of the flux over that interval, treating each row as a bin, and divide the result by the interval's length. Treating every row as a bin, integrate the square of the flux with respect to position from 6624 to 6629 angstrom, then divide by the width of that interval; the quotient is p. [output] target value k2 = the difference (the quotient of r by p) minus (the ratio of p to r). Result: 0.10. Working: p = 697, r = 733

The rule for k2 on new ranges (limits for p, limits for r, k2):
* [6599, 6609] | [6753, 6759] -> -0.20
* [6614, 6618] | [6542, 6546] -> 0.14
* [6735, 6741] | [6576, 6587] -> 0.23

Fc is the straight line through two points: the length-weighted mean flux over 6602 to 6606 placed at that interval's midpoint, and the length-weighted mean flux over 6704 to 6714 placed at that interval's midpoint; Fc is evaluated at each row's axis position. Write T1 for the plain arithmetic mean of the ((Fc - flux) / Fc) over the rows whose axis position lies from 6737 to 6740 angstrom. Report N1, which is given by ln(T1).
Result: -5.0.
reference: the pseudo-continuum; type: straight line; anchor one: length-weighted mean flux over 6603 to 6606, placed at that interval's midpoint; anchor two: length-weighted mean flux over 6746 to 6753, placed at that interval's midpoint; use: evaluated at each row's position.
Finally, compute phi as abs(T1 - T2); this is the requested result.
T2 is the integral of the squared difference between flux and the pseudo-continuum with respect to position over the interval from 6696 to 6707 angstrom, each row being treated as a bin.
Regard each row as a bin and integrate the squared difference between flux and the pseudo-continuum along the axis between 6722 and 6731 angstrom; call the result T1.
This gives 5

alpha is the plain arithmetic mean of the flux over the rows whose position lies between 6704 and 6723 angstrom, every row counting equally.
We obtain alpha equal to 26.3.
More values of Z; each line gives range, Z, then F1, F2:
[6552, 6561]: -29.7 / 26.2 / 22.7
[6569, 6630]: -31.5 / 28.2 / 24.9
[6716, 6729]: -28.3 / 27.4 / 26.5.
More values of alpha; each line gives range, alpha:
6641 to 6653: 27.1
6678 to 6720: 25.9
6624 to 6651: 27.0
